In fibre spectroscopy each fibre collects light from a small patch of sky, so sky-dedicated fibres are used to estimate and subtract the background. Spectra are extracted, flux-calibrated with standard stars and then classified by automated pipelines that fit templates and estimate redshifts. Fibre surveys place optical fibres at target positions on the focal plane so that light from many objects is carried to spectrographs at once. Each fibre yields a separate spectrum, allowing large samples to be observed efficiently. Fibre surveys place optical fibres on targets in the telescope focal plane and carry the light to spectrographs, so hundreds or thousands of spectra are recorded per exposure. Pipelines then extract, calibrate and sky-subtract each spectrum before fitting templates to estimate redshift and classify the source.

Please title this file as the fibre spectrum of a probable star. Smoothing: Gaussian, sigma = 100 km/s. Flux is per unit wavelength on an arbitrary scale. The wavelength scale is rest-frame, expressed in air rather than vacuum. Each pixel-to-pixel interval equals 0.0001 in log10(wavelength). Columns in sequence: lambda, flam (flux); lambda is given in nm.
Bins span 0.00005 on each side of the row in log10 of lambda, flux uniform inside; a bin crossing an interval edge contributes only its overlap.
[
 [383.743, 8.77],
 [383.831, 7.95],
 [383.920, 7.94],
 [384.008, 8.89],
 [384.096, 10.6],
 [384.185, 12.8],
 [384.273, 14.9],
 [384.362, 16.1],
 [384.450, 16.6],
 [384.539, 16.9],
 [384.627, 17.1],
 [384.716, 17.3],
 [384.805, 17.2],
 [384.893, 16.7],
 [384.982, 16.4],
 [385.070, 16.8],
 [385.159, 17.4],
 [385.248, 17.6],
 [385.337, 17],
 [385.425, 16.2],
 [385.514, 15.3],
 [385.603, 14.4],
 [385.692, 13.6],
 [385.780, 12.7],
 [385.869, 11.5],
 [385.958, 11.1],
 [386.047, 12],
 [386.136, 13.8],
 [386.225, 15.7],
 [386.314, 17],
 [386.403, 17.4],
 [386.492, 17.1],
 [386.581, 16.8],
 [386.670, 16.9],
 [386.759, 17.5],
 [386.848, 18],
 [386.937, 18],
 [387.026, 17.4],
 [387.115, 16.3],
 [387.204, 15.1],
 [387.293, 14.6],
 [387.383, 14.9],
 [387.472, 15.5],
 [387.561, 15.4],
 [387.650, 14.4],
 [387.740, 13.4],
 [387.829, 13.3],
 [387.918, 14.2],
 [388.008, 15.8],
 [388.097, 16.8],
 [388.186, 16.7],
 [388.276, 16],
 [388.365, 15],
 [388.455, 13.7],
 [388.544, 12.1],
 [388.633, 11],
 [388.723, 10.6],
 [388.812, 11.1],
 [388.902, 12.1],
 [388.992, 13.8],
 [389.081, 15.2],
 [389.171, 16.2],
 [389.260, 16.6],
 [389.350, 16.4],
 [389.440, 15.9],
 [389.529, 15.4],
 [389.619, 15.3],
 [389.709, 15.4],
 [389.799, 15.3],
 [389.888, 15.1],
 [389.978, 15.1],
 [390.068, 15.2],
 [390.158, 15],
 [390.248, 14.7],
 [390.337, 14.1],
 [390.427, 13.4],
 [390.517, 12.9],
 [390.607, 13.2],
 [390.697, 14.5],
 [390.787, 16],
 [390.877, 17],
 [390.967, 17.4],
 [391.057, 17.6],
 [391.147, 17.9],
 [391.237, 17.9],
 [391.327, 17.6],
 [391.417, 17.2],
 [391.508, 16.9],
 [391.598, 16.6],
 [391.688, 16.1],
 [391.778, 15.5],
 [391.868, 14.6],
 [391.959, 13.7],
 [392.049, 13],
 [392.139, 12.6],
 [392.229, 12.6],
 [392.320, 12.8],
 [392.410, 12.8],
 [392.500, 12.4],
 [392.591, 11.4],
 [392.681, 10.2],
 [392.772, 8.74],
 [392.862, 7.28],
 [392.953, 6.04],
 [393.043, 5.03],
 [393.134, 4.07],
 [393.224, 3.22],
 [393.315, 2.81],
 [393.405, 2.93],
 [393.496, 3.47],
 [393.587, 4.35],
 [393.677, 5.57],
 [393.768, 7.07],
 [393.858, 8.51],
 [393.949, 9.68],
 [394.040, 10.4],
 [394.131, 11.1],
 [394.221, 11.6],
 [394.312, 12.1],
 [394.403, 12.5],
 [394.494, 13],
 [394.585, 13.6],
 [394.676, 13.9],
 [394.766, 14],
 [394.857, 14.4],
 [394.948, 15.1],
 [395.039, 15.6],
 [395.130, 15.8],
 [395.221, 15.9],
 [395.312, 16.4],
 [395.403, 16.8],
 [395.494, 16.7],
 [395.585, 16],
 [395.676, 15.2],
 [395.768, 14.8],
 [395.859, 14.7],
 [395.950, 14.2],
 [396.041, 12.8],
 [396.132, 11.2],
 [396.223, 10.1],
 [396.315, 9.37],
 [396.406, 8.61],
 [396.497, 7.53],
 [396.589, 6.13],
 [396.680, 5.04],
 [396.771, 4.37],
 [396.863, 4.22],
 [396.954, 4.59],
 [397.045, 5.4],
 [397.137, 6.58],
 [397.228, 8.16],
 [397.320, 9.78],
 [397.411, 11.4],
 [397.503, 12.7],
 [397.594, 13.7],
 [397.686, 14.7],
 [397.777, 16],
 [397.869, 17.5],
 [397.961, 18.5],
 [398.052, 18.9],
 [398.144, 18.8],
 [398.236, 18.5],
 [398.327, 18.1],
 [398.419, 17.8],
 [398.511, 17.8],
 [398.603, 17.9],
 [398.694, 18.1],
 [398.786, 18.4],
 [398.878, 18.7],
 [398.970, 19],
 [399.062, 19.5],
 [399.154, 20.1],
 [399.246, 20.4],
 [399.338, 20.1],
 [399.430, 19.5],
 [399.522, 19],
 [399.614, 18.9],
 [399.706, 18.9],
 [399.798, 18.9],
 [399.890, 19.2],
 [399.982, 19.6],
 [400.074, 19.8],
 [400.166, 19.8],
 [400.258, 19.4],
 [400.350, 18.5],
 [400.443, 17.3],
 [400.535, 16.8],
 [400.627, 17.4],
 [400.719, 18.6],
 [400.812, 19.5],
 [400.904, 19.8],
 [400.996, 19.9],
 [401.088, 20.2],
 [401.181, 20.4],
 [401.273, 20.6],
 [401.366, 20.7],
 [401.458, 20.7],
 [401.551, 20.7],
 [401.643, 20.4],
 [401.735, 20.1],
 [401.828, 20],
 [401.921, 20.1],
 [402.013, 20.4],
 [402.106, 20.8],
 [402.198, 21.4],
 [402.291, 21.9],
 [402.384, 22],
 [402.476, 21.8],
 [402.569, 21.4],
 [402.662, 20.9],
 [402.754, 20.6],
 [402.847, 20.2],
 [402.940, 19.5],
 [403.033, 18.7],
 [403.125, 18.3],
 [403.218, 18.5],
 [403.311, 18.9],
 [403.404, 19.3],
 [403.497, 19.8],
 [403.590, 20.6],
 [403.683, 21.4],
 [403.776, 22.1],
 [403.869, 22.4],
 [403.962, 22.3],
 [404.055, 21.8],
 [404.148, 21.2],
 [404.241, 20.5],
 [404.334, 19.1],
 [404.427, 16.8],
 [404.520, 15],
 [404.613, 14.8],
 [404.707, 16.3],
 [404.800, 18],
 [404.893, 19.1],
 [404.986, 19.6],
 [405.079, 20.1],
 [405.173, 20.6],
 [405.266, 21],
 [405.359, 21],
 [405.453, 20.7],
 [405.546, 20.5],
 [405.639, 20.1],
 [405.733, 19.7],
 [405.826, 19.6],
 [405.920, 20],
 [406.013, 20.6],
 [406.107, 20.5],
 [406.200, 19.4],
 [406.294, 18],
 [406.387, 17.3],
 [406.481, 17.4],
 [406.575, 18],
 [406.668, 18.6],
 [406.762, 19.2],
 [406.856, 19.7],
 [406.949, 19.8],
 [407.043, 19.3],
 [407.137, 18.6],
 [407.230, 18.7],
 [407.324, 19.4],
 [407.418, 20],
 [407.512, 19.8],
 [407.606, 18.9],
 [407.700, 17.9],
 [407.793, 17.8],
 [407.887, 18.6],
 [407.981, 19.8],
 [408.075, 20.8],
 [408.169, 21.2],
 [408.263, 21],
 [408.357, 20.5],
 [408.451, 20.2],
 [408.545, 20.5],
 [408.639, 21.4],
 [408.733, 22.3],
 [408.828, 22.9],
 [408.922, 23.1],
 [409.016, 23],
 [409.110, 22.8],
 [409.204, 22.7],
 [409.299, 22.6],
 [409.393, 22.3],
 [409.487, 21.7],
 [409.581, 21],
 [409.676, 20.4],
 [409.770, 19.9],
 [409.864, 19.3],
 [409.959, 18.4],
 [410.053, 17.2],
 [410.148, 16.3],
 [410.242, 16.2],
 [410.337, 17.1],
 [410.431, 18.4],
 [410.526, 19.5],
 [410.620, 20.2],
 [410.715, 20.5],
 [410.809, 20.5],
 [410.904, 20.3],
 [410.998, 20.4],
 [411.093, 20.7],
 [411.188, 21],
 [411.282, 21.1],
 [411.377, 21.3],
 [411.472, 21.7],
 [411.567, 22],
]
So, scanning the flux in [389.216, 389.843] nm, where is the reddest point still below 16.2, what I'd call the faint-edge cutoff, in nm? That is 389.799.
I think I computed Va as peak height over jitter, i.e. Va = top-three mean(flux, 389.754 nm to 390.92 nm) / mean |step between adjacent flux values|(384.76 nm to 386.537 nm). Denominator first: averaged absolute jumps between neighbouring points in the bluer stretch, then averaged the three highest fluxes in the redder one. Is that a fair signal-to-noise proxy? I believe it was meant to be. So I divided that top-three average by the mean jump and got 20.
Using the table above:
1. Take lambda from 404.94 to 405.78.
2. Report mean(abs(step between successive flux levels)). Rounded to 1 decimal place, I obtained 0.3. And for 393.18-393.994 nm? 0.9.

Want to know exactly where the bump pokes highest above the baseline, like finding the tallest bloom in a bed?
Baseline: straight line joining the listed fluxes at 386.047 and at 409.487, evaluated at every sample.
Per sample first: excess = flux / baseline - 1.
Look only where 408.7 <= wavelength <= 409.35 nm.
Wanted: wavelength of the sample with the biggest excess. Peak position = 408.922 nm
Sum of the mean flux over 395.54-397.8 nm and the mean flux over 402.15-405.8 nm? 30.2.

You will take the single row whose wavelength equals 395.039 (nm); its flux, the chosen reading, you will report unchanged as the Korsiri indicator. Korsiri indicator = 15.6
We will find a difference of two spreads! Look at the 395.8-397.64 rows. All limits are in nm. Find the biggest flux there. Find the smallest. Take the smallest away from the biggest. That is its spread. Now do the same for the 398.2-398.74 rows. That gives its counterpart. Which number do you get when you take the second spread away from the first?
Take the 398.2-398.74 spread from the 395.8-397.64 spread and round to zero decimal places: 10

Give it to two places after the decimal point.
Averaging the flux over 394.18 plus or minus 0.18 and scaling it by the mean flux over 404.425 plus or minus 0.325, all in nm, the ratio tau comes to 0.64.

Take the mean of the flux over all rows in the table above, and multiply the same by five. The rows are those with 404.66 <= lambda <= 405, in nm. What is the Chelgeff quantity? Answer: 91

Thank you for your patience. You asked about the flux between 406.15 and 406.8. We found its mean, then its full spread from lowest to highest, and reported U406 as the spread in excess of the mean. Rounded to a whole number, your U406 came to -16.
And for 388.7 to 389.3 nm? -8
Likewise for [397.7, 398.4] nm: -15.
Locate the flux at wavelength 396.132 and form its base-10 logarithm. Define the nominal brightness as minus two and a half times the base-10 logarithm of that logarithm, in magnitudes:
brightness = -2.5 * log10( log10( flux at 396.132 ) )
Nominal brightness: -0.052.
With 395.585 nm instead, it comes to -0.202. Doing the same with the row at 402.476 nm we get -0.317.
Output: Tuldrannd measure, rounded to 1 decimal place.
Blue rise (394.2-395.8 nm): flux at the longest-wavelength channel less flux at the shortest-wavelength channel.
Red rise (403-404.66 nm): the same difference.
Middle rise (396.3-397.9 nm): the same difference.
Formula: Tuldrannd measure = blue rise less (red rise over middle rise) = 3.7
